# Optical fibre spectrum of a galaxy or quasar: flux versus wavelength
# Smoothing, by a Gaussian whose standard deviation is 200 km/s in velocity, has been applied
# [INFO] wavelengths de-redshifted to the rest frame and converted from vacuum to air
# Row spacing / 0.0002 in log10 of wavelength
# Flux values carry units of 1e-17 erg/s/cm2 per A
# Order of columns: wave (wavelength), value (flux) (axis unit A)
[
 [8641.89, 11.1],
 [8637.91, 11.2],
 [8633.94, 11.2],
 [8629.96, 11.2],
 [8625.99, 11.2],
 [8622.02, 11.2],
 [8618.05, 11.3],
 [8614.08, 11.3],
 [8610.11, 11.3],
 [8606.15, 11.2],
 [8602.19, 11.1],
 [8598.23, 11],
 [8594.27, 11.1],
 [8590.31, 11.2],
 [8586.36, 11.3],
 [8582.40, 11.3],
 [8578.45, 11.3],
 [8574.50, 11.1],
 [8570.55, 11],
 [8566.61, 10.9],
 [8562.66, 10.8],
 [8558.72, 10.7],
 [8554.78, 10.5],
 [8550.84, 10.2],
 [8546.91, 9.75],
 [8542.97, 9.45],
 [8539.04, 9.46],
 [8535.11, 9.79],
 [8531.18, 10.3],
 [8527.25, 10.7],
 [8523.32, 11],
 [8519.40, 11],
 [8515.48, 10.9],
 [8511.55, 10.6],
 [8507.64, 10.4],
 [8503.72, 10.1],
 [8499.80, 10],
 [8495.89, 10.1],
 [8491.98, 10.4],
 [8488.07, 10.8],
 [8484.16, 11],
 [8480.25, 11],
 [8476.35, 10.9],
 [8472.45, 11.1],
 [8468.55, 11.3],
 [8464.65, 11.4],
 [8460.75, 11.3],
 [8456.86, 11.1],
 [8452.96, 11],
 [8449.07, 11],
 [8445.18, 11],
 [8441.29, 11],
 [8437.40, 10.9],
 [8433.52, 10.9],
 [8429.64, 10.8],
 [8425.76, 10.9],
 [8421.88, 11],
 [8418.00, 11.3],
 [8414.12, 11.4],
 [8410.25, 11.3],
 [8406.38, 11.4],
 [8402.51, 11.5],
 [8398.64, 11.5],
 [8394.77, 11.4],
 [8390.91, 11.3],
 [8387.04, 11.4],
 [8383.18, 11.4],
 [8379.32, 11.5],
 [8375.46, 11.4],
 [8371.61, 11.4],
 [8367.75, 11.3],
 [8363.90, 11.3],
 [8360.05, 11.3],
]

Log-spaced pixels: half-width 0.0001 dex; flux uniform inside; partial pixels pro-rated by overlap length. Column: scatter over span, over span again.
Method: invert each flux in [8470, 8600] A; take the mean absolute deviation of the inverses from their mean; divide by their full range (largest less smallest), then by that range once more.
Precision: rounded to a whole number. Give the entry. 13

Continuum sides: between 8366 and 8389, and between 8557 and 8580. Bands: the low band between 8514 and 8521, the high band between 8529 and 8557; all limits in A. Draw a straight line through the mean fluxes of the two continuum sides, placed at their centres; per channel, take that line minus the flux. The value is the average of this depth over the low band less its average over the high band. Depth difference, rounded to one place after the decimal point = -1.0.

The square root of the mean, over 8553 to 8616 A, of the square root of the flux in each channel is 1.82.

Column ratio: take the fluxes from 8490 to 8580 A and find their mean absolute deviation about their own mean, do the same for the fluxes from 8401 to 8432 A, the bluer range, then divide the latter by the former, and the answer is 0.51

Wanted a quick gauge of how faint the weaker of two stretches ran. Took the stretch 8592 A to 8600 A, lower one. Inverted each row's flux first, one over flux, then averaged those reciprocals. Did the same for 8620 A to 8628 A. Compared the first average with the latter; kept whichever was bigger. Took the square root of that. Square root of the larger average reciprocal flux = 0.301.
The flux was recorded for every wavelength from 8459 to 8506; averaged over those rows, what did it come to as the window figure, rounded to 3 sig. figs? 10.8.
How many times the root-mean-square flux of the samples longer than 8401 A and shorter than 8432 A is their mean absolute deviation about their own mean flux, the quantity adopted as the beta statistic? 0.020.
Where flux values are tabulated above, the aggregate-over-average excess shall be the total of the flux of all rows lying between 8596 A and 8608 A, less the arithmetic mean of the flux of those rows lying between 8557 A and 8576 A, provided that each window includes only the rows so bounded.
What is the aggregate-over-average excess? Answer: 22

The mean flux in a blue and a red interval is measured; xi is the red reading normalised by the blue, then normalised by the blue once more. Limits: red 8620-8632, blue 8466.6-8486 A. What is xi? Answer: 0.092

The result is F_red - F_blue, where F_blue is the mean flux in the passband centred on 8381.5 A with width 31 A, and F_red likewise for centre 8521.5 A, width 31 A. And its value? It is -0.80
